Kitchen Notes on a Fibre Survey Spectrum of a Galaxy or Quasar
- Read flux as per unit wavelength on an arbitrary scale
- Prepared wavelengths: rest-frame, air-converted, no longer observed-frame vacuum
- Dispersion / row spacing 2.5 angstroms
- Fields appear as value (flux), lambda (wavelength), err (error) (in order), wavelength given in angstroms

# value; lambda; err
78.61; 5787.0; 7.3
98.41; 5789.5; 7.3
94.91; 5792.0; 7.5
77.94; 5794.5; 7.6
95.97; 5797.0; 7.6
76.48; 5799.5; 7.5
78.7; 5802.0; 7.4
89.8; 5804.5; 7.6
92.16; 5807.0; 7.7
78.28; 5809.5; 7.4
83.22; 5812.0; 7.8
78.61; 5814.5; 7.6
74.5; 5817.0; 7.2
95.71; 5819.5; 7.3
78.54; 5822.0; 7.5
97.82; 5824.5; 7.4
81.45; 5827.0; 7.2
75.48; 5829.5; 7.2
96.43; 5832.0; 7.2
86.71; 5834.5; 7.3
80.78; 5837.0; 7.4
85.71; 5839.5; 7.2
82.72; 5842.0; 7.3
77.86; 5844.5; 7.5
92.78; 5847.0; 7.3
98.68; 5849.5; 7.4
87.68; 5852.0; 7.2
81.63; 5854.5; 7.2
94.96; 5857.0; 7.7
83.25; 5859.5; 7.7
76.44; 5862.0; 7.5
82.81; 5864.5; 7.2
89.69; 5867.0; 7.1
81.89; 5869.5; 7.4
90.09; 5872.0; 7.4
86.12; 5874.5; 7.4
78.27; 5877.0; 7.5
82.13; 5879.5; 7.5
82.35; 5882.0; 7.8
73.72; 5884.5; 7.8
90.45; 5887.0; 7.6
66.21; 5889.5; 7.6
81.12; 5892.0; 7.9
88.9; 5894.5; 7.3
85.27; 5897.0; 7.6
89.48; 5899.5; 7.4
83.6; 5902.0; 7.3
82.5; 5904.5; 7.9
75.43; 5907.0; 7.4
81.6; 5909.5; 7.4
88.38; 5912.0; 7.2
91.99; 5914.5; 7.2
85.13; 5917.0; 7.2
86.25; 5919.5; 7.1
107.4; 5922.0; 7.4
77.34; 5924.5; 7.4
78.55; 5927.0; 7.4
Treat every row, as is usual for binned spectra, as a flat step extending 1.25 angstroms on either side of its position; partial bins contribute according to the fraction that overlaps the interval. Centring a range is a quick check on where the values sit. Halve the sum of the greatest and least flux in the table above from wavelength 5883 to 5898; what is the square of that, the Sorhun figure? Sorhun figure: 6136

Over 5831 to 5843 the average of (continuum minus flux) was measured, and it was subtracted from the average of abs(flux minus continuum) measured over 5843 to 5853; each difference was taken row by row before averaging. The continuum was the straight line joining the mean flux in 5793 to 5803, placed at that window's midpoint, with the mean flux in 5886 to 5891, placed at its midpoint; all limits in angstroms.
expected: 16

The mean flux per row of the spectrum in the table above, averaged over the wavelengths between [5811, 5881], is 85.1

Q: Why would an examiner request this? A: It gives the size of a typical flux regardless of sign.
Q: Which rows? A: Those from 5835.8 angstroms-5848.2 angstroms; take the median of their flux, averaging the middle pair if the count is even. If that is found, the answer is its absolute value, 82.7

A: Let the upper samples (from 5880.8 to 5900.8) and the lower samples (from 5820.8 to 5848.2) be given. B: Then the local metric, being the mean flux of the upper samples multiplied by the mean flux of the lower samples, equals 6996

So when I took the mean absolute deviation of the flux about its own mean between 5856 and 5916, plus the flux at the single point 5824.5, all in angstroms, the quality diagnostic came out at 103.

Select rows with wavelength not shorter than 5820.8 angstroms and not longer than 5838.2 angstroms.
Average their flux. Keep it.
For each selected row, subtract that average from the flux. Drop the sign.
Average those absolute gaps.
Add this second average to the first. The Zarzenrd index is 92.5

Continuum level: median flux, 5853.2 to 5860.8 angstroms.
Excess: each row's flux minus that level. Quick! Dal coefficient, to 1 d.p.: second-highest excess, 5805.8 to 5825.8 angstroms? 12.5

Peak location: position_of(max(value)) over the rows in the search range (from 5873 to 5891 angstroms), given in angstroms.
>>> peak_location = 5887.0 angstroms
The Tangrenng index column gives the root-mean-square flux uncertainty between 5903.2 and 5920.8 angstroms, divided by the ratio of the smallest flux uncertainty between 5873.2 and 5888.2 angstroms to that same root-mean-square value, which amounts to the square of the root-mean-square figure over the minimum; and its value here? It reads 7.29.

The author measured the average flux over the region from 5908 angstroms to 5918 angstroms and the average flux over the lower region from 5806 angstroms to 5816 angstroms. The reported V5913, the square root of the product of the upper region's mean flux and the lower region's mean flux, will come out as 85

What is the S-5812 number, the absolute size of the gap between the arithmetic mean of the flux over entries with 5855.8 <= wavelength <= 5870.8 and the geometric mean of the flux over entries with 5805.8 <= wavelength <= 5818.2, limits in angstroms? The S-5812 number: 3.7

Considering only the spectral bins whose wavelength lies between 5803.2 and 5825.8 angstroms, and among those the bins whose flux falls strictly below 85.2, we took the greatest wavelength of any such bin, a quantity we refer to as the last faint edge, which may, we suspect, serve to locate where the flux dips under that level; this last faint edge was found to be 5822.0 angstroms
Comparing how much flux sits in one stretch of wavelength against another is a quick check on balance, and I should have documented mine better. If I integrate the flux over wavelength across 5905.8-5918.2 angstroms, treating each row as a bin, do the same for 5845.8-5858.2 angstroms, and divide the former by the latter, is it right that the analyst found 0.93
